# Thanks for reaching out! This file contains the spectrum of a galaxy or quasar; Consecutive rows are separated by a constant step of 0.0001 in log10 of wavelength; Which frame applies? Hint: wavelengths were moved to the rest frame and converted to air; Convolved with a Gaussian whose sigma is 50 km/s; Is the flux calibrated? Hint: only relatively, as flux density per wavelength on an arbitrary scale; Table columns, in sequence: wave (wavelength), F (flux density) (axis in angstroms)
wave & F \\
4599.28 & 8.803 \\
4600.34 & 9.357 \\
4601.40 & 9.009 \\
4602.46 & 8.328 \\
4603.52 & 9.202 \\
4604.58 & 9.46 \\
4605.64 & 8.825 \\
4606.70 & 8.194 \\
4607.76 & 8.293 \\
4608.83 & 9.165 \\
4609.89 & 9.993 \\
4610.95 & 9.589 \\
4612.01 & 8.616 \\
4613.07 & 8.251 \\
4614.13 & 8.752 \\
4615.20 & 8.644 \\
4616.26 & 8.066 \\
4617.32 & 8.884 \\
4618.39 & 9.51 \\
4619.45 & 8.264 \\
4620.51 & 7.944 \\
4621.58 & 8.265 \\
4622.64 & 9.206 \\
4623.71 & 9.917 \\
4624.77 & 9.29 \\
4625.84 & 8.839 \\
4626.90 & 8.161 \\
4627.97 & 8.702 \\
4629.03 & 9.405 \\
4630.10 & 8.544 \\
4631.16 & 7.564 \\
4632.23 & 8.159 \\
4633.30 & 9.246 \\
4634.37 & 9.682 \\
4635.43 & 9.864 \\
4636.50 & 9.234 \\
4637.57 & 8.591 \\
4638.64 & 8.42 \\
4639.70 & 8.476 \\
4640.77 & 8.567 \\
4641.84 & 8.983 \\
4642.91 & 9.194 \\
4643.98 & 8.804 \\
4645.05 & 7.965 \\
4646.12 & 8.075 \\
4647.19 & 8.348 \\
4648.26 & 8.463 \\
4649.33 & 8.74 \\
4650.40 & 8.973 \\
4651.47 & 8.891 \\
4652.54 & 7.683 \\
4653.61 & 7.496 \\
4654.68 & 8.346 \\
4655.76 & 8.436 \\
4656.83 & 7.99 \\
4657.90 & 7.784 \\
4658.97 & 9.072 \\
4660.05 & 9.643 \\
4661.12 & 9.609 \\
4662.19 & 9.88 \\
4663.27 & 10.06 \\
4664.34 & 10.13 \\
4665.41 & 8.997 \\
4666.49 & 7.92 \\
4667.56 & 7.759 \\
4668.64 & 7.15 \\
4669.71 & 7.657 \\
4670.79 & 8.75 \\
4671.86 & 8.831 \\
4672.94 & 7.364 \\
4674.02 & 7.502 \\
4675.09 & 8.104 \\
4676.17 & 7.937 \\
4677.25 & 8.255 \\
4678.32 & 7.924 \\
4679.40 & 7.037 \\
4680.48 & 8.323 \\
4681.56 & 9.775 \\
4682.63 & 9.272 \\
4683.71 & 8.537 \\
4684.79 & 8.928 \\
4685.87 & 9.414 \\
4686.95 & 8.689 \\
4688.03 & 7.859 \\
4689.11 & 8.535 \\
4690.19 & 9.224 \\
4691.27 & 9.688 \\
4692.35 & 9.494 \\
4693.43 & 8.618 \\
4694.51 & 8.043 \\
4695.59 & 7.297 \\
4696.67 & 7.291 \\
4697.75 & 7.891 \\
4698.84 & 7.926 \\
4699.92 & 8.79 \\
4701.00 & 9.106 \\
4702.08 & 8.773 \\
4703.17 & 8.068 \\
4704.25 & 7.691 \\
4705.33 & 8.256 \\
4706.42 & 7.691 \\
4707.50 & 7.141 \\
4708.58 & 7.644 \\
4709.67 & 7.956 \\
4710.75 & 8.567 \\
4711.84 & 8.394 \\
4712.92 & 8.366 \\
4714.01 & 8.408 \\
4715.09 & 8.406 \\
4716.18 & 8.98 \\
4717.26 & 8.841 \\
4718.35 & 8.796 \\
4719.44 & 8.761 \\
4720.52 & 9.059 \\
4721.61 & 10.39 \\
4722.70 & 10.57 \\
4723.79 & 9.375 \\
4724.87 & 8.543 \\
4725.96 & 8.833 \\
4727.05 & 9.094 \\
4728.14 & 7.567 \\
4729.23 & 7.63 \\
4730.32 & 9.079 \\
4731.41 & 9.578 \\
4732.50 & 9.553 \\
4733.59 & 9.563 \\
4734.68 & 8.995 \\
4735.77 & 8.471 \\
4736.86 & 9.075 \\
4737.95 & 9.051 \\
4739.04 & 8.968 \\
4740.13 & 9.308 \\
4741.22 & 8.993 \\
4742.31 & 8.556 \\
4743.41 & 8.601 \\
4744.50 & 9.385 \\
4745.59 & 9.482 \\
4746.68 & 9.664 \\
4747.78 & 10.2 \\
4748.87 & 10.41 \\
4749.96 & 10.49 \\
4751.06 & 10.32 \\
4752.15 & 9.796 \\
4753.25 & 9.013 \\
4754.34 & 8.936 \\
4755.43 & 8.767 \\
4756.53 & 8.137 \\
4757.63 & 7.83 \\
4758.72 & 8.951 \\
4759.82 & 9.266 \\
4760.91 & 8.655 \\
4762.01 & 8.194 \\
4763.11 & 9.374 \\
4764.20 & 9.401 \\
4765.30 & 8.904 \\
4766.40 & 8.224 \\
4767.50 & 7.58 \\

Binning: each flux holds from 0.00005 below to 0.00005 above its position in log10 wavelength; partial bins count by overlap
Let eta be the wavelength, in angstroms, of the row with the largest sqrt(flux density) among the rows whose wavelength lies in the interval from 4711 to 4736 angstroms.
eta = 4722.70 angstroms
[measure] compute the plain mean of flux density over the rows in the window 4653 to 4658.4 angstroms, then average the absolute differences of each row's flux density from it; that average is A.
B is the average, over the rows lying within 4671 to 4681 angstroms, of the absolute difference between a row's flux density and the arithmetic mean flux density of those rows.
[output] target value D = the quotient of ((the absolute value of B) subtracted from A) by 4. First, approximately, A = 0.3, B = 0.41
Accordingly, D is -0.03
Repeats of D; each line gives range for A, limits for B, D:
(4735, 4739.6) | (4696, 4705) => -0.08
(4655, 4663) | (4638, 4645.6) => 0.10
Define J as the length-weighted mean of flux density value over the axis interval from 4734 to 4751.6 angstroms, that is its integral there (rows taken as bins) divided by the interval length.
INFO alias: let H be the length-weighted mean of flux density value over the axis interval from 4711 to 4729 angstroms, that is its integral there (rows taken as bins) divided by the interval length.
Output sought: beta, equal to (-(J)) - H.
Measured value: -18.2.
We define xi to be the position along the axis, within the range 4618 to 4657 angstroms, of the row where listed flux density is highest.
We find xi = 4623.71 angstroms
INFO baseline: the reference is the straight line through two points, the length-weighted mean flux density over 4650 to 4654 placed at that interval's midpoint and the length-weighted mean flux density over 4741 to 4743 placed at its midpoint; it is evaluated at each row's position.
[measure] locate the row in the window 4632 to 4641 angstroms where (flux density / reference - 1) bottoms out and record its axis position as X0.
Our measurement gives 4632.23 angstroms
